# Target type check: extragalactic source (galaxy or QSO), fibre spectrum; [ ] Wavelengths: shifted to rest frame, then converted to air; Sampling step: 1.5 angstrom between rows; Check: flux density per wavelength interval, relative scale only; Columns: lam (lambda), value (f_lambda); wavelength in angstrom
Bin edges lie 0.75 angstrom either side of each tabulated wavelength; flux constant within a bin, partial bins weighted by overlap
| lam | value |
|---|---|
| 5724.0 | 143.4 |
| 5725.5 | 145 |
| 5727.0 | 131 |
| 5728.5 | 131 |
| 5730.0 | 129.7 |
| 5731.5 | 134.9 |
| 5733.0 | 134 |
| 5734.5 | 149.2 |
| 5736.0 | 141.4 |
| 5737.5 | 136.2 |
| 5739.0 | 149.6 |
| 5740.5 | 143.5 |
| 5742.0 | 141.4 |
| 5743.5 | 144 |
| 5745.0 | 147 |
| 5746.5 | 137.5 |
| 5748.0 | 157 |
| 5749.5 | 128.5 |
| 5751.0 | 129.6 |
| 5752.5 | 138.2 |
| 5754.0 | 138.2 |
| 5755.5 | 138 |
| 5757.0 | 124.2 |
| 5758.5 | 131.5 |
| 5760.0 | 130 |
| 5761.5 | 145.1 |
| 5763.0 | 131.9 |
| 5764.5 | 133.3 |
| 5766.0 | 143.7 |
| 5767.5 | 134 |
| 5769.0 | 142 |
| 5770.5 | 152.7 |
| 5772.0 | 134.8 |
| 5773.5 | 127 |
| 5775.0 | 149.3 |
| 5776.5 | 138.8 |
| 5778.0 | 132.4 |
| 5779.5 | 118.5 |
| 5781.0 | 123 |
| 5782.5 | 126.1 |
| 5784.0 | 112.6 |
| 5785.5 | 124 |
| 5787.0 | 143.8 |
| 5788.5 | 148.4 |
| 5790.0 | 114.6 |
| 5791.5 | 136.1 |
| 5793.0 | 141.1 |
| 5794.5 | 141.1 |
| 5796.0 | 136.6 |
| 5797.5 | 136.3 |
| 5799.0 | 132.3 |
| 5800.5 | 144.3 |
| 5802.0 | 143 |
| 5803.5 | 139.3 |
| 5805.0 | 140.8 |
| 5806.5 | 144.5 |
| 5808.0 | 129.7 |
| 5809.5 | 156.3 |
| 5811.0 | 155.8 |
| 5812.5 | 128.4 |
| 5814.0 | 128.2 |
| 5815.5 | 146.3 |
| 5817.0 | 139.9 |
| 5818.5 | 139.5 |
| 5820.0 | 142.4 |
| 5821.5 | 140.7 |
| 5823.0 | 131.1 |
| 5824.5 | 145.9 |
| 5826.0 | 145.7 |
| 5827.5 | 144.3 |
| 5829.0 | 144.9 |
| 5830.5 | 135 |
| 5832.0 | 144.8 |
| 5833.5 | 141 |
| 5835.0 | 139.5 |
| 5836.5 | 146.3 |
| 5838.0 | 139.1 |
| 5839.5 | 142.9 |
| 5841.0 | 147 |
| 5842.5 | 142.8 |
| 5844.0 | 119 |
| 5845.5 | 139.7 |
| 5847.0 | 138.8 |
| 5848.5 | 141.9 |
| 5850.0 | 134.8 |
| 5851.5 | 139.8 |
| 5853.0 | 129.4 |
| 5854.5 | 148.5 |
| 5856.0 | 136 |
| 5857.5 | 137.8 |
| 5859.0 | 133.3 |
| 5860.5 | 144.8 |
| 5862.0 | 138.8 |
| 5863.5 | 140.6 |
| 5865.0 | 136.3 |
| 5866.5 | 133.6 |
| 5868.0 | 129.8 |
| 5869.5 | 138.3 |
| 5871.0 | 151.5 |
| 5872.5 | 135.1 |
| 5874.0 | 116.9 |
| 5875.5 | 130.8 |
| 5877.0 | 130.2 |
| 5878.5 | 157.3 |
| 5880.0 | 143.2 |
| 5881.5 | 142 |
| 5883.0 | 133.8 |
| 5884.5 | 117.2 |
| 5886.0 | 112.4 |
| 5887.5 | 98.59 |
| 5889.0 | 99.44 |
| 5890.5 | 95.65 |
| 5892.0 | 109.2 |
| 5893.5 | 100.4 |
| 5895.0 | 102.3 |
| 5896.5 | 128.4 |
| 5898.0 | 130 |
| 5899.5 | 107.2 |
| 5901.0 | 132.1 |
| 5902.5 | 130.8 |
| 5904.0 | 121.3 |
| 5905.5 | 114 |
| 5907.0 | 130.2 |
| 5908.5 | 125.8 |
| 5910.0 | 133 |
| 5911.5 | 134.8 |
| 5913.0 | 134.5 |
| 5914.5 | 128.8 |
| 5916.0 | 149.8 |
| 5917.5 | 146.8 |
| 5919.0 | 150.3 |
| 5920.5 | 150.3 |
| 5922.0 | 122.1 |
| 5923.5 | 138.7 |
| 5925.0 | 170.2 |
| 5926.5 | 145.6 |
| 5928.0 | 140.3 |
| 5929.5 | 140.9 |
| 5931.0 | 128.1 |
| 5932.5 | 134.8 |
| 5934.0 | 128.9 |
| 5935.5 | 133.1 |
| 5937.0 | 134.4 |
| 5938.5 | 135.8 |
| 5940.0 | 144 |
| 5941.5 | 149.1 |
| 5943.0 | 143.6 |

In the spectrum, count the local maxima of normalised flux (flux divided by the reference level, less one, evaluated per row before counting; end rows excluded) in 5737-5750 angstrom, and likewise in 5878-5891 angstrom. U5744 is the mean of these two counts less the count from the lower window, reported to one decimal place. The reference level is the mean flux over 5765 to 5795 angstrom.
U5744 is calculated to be -1.0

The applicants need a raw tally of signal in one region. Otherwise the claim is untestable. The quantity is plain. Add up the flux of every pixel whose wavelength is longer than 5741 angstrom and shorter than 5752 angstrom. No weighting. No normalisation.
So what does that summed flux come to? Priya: 985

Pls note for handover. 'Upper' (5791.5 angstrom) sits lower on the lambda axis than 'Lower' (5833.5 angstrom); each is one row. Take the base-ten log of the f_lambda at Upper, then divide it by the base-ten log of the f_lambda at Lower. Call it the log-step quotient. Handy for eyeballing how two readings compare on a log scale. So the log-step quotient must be 0.99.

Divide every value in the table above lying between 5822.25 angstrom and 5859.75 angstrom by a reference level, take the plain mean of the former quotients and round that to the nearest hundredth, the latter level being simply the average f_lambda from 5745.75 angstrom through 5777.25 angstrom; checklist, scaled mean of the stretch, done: 1.02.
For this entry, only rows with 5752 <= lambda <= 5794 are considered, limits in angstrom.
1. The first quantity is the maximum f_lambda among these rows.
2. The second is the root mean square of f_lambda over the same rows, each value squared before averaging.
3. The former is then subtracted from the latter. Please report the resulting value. -18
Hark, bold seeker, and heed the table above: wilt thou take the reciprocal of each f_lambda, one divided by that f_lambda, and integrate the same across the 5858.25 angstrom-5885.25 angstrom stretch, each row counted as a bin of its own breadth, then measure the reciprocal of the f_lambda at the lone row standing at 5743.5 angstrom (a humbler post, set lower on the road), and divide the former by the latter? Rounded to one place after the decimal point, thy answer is 28.7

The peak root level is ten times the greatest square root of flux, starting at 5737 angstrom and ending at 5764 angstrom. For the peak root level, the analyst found 125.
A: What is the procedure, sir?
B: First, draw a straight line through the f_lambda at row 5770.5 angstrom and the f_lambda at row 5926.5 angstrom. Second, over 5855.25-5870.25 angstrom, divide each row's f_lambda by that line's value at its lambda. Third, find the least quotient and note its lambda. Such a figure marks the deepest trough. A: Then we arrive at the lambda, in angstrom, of 5868.0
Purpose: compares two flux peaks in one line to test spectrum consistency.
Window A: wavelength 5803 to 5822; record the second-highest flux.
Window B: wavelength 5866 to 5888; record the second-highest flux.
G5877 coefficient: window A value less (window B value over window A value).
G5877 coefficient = 154.8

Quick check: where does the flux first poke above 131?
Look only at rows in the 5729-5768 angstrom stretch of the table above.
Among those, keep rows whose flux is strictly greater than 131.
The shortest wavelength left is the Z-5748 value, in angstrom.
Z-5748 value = 5731.5 angstrom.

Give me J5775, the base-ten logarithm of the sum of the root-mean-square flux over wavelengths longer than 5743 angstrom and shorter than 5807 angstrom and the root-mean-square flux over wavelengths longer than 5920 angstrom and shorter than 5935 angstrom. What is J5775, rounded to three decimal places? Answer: 2.443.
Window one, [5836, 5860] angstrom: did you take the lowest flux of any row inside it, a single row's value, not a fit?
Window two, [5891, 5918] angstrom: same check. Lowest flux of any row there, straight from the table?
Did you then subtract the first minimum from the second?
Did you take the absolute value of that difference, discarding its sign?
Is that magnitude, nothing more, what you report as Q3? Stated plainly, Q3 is 19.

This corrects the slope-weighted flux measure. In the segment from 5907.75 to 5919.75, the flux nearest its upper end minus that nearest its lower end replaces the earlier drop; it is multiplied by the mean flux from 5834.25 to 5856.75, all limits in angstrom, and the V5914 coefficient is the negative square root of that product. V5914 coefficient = -58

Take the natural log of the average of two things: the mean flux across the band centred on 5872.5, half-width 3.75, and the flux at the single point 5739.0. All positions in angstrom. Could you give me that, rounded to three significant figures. 4.96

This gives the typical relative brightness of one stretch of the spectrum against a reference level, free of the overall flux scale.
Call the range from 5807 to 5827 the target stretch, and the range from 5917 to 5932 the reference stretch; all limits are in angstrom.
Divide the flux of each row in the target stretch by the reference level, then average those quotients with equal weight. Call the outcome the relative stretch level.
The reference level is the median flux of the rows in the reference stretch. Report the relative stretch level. 0.983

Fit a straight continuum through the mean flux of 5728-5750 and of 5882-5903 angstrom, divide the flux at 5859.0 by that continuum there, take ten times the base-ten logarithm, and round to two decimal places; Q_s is 0.46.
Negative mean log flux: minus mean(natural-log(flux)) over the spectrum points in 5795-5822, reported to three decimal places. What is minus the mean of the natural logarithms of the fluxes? -4.942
